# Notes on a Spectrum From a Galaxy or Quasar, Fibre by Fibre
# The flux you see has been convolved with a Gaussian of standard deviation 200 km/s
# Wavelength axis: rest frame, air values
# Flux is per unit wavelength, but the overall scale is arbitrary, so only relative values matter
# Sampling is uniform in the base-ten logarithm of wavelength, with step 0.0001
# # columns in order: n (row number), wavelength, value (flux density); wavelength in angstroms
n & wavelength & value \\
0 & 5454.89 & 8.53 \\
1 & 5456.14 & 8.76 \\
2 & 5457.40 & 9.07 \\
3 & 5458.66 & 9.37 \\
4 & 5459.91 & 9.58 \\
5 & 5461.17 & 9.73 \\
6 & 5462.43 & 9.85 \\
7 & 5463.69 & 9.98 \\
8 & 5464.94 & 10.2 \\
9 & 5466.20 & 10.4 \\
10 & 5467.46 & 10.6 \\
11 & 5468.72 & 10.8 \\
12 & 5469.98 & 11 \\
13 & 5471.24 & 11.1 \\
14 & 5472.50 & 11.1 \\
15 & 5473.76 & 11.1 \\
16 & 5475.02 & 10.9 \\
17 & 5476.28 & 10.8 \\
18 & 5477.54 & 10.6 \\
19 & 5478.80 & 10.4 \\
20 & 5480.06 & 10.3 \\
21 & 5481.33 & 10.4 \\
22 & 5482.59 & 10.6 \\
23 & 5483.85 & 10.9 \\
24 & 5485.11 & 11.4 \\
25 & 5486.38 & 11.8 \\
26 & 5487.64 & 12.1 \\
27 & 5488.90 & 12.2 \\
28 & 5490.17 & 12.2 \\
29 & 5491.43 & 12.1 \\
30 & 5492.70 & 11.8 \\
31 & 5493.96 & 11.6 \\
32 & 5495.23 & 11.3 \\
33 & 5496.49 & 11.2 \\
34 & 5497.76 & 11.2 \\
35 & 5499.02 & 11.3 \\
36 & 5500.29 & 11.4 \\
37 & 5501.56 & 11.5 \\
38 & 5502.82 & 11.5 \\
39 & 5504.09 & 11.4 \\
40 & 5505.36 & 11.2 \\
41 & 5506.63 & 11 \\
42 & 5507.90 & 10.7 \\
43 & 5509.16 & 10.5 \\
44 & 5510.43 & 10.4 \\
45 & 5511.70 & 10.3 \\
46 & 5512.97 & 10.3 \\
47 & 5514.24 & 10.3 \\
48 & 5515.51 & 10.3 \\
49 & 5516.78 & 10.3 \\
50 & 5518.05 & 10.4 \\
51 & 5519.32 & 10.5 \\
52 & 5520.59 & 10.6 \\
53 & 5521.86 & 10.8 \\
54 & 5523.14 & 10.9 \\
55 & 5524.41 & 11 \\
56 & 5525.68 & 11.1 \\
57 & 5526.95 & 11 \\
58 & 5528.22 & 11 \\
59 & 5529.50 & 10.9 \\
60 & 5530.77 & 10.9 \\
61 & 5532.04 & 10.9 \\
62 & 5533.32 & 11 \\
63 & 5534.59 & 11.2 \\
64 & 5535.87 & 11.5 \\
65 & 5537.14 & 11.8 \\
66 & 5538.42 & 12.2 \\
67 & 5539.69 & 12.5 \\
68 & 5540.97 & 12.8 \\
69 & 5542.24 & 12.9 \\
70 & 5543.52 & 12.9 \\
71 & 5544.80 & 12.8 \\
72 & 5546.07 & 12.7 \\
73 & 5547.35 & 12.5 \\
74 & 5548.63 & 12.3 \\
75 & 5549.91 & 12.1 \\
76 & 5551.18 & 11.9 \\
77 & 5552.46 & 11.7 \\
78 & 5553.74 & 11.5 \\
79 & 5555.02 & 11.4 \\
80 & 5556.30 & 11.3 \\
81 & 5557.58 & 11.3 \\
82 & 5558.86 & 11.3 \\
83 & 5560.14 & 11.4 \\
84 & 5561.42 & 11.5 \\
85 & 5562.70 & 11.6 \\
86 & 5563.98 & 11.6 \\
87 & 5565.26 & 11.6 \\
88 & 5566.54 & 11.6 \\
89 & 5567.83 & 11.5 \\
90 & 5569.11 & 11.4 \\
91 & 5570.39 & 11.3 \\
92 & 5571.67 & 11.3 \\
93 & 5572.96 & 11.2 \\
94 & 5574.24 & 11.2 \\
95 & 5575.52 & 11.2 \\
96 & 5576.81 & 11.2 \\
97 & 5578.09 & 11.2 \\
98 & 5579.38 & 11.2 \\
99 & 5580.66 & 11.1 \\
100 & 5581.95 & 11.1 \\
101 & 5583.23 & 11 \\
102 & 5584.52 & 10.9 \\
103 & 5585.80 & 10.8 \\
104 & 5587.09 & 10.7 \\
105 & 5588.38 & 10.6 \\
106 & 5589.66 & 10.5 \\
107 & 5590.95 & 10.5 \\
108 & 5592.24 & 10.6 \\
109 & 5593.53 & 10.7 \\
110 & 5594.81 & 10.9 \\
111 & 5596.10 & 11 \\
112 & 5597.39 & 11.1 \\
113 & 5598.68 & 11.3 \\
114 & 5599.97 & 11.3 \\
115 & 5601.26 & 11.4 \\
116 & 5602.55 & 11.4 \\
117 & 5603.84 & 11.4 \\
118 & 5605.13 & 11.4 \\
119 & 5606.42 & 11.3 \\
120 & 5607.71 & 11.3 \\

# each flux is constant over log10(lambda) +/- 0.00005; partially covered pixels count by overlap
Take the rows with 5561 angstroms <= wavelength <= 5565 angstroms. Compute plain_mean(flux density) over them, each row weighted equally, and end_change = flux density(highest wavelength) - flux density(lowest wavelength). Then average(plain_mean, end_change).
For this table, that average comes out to 5.8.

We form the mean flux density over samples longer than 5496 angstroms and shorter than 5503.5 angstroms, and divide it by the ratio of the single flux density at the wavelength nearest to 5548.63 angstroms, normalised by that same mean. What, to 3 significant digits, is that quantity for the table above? 10.5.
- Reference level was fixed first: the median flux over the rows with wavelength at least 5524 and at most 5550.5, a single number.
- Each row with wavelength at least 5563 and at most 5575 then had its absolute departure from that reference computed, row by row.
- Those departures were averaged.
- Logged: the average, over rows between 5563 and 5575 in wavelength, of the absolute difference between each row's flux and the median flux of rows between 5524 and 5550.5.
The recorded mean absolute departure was 0.39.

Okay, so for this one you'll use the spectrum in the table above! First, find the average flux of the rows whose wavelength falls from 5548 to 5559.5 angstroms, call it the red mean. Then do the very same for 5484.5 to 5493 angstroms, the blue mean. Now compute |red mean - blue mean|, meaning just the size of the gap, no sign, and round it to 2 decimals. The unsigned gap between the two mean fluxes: 0.30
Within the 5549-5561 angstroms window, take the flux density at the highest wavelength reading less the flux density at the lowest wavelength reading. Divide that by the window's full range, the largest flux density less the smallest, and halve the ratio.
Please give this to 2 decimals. -0.44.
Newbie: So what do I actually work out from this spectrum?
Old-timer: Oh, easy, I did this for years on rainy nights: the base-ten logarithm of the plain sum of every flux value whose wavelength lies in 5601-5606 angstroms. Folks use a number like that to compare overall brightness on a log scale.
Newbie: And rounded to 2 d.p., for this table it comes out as 1.66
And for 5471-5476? 1.65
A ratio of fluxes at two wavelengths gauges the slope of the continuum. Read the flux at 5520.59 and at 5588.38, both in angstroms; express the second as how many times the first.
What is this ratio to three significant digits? 1.00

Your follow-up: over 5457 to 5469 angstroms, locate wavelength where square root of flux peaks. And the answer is 5468.72 angstroms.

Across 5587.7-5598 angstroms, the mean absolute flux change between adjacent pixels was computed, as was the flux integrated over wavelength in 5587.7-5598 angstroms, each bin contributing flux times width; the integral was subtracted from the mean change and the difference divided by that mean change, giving -1105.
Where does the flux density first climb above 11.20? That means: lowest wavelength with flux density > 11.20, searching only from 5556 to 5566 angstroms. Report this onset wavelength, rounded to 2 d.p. 5556.30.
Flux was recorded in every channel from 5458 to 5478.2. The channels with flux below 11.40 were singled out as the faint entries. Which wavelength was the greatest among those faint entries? 5477.54 angstroms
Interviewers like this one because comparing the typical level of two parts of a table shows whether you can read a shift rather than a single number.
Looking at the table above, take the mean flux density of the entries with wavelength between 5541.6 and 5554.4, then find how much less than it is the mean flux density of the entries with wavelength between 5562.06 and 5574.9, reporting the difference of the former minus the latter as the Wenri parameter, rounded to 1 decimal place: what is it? 0.9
